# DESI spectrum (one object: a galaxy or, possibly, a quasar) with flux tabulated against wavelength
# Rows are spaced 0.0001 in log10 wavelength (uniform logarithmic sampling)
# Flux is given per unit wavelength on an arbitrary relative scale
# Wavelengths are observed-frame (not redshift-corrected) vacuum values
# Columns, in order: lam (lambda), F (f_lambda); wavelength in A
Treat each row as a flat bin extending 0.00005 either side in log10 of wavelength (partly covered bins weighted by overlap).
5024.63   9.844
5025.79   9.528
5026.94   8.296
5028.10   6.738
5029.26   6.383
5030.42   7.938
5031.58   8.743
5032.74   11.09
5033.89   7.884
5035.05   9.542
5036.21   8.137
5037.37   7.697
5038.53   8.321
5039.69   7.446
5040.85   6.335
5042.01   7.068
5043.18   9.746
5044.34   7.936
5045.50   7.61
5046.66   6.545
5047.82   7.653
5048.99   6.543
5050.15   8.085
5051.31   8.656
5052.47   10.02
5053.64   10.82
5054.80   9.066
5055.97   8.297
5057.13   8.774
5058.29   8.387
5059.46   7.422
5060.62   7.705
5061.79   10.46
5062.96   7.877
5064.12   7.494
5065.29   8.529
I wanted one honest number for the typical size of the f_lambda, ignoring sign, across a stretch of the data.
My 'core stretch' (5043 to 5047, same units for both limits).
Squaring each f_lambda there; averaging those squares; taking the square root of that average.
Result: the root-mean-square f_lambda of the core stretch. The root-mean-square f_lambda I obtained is 8.04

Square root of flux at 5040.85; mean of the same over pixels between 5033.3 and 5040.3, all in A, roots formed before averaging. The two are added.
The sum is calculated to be 5.4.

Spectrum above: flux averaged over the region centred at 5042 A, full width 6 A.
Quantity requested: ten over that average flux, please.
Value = 1.30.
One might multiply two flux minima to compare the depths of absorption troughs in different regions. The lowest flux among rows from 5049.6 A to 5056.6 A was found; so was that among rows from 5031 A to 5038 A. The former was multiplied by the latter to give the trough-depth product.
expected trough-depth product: 62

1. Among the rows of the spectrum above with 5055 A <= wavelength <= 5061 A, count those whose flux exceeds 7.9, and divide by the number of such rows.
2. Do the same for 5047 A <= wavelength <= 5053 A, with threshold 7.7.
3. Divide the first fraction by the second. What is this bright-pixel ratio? 1.0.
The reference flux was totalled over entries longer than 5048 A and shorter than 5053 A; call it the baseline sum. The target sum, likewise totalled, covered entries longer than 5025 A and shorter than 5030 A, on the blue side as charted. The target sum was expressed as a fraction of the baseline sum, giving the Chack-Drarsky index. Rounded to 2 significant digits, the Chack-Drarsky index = 0.93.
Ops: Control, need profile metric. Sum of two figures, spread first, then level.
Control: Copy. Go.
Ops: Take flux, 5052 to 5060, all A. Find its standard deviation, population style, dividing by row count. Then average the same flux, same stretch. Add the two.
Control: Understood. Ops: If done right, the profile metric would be 10.0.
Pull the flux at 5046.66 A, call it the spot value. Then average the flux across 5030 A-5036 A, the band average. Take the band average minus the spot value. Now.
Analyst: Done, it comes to 2.5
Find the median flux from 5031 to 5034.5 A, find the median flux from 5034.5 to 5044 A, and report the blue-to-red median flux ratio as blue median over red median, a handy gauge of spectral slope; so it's 1.10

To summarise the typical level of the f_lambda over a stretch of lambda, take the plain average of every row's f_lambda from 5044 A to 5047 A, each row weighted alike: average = 7.4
